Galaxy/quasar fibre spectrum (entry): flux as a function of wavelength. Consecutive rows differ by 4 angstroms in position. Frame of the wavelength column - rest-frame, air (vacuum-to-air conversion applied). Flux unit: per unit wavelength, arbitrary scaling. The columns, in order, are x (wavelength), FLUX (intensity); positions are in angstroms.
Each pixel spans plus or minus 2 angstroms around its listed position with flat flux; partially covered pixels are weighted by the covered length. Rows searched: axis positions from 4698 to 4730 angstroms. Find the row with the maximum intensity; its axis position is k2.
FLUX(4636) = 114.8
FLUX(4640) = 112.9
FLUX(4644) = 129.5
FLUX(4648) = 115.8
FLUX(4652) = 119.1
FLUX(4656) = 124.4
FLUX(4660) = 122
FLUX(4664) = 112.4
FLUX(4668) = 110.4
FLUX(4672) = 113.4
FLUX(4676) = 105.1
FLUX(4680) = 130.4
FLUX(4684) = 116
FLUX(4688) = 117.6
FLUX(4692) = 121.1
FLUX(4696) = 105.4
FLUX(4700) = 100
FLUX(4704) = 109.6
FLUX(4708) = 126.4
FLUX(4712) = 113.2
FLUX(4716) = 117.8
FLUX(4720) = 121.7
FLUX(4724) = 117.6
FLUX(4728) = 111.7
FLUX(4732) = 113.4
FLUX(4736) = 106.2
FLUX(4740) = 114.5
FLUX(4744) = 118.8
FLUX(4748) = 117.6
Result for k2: 4708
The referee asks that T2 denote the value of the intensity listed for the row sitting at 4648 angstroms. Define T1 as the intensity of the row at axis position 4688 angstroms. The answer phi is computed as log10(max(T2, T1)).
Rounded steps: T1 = 117.6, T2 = 115.8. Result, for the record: 2.07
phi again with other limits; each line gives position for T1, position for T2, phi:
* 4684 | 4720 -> 2.09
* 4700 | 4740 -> 2.06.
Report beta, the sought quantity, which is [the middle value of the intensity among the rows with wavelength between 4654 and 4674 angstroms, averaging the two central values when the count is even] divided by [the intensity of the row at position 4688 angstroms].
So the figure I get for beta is 0.96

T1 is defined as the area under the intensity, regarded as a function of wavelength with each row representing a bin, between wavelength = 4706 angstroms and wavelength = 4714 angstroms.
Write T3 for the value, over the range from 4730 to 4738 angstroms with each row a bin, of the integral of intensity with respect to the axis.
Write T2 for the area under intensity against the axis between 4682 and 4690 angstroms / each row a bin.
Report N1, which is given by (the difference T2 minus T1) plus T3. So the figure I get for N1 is 854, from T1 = 958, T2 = 934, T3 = 878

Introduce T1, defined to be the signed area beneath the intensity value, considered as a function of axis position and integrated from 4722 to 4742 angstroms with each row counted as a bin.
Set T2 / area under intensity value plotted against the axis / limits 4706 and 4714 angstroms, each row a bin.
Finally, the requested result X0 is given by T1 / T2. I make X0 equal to 2.4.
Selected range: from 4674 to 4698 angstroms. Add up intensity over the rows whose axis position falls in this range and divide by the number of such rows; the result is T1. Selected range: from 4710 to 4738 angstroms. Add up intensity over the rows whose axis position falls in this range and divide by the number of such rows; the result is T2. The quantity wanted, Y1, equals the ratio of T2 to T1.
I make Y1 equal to 0.99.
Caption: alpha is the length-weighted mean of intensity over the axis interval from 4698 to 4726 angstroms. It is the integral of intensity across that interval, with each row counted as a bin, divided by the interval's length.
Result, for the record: 115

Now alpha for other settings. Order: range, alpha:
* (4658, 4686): 116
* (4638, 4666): 119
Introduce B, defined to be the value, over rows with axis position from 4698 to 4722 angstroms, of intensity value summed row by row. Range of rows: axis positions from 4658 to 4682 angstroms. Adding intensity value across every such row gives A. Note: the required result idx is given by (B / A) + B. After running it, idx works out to 690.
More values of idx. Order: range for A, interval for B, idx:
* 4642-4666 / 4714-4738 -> 689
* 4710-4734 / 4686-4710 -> 681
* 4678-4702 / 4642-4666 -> 724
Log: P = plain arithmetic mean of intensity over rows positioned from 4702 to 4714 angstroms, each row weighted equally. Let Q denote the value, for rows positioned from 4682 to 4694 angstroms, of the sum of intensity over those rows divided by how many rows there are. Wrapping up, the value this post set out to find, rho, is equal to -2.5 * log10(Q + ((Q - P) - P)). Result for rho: -1.41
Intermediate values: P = 116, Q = 118.2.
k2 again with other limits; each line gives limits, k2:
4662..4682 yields 4680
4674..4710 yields 4680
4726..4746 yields 4744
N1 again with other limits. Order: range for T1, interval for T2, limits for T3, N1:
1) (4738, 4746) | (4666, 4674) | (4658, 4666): 900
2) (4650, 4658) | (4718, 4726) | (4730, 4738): 862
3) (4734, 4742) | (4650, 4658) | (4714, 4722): 1049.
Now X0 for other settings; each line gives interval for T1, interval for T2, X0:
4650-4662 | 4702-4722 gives 0.6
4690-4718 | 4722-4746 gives 1.2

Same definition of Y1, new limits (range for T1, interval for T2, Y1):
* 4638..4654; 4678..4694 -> 1.02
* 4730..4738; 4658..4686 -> 1.05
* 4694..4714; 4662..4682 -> 1.03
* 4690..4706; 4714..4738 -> 1.05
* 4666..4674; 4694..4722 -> 1.01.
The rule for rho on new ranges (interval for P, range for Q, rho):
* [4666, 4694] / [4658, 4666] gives -0.66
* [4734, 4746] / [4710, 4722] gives -2.36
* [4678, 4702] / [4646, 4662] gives -2.55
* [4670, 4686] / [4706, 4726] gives -1.99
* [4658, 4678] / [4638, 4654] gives -2.81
